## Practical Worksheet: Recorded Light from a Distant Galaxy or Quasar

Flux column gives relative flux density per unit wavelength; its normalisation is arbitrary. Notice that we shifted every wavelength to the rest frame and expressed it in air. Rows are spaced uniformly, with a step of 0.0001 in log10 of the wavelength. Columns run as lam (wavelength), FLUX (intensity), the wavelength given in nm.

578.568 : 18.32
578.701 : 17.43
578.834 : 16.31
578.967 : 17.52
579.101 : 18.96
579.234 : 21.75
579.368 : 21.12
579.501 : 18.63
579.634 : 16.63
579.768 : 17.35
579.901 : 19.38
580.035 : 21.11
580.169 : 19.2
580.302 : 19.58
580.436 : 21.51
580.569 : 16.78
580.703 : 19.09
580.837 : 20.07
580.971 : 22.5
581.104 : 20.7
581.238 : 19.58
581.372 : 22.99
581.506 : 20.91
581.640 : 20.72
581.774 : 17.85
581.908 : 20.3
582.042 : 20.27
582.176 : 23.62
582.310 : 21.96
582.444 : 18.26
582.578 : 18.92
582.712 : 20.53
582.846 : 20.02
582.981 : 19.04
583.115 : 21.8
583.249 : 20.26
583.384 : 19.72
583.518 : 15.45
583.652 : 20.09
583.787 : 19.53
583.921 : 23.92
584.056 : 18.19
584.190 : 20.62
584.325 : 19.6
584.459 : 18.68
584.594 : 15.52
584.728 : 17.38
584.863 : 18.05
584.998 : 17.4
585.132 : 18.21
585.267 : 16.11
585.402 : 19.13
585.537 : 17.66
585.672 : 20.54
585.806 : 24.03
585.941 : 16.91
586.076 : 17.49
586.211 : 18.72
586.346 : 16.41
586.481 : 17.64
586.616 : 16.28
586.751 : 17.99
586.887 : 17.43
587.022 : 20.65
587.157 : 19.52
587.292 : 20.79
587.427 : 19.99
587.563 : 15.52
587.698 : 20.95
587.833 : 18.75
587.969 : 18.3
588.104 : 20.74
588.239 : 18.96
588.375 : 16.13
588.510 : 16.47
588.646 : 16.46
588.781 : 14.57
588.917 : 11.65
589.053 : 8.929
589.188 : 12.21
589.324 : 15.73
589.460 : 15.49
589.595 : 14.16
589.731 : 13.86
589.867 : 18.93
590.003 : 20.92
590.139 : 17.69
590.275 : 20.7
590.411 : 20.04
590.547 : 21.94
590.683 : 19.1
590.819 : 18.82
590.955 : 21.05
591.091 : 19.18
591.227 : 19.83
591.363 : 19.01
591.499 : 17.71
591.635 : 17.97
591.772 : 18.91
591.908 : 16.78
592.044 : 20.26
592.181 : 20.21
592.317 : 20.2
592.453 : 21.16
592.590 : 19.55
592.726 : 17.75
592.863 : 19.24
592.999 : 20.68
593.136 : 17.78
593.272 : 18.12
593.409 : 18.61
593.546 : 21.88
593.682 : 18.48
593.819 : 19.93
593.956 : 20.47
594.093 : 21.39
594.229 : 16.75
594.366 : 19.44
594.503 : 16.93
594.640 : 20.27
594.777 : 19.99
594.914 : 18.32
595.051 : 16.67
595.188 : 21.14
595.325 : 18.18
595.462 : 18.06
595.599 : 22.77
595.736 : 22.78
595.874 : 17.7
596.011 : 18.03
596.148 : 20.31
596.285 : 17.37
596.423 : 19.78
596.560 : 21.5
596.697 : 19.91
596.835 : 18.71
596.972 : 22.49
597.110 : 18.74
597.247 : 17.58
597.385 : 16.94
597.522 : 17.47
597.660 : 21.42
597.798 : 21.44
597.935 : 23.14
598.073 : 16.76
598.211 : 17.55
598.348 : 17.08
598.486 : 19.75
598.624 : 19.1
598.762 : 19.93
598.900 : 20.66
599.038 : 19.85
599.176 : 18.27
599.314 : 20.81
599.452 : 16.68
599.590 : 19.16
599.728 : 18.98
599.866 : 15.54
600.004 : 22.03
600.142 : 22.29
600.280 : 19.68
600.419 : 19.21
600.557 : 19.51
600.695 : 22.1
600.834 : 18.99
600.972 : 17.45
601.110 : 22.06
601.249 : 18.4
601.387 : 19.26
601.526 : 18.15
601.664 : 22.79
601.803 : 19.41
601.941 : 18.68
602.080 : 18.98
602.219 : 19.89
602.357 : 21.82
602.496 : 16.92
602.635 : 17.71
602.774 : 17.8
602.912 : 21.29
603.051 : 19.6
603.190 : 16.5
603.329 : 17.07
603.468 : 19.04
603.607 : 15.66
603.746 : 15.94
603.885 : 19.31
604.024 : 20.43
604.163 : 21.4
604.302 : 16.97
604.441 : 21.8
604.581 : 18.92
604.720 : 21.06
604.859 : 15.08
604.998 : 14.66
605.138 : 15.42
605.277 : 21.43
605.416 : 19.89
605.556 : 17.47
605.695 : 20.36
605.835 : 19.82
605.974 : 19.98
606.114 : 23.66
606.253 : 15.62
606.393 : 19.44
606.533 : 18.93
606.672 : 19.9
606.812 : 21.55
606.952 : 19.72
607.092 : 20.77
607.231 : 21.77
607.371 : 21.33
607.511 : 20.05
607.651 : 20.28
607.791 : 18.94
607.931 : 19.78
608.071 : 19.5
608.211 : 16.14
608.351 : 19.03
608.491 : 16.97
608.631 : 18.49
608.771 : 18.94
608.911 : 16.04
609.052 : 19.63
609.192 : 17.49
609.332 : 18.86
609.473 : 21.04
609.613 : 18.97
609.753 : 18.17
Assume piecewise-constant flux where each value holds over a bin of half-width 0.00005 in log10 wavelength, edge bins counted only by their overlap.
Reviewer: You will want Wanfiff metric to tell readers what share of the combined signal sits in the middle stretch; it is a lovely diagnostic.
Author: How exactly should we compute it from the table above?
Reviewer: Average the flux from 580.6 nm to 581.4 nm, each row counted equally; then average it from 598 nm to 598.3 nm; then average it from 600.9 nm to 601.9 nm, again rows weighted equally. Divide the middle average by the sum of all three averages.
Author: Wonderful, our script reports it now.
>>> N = 0.30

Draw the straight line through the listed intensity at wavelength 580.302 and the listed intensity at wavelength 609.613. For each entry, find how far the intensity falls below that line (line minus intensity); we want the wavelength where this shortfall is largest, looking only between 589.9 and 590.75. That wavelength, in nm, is 590.139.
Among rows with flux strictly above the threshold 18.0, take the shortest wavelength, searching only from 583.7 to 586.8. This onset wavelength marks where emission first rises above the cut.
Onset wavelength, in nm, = 583.787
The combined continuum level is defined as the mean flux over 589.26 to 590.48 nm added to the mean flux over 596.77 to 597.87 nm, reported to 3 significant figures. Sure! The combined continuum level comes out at 36.9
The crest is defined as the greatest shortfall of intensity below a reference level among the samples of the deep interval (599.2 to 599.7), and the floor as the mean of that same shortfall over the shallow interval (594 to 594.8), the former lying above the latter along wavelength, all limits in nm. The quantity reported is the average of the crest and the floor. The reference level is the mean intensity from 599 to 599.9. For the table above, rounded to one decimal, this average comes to 0.6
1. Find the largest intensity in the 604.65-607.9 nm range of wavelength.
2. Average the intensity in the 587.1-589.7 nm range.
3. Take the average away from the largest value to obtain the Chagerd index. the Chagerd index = 7.1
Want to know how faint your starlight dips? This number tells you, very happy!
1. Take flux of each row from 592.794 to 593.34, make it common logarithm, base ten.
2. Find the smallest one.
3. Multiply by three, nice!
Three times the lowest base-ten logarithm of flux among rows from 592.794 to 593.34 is 3.75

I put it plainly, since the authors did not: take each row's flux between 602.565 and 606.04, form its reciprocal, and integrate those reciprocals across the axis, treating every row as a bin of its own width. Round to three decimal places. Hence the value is 0.190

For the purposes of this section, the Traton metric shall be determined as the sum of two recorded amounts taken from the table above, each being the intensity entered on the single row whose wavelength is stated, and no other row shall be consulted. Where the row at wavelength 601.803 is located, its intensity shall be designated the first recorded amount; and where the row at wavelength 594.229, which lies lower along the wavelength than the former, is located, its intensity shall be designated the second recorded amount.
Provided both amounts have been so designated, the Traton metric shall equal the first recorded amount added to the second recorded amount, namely 36.2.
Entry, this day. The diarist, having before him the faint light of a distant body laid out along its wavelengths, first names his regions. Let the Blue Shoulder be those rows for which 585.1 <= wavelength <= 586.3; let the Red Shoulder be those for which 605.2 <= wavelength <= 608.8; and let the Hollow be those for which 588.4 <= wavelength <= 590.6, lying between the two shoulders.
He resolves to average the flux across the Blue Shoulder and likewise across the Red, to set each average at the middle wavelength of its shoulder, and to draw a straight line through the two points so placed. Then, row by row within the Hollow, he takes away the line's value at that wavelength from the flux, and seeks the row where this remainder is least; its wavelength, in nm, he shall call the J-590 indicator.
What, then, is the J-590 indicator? 589.053 nm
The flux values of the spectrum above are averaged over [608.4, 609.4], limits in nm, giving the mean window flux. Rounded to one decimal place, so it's 18.1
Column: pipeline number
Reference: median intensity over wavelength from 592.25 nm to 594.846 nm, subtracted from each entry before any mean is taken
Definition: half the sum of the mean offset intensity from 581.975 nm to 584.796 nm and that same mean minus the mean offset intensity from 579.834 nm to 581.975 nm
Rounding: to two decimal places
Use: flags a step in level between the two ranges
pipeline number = -0.16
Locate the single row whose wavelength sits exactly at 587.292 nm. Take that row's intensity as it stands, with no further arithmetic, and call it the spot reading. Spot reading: 20.79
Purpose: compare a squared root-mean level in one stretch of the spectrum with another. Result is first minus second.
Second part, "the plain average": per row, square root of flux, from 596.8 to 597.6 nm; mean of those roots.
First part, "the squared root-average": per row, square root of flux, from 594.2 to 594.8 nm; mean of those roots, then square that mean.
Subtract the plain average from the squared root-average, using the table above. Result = 14.3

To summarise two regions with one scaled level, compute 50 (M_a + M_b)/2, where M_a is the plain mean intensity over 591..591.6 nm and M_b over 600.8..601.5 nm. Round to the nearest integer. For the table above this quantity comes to 954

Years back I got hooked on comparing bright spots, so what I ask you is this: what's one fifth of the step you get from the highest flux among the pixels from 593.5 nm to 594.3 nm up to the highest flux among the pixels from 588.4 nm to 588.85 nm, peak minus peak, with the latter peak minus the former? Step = -1.1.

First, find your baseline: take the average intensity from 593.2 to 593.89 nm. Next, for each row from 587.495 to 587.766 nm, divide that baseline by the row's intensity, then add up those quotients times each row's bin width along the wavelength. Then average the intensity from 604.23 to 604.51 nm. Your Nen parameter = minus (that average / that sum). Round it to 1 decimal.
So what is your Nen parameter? -65.8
